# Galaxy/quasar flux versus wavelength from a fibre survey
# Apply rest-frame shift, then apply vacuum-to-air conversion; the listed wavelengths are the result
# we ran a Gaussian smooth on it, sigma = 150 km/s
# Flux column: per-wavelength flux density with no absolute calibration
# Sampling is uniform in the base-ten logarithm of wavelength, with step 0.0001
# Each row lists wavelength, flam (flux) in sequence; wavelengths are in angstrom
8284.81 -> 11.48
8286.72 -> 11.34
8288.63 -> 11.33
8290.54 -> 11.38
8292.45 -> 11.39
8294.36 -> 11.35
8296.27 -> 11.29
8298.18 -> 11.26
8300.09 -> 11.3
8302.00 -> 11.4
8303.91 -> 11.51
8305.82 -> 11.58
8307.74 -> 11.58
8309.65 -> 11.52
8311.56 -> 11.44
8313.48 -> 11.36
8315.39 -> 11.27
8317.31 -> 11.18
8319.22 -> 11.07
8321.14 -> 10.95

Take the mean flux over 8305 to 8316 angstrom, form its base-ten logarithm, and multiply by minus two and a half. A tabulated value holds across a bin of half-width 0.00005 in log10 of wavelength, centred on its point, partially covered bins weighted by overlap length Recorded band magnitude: -2.65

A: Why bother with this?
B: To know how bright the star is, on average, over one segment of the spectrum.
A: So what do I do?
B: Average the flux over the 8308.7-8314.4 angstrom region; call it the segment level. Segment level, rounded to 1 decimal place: 11.4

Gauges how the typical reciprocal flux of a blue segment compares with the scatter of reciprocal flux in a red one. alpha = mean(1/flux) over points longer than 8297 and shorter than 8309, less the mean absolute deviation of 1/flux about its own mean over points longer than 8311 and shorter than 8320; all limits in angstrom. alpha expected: 0.0866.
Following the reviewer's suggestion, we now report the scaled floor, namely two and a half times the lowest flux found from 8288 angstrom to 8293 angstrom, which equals 28.3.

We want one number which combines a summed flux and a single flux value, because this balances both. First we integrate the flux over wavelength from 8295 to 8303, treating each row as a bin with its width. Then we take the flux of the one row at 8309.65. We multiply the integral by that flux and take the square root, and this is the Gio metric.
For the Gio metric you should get 32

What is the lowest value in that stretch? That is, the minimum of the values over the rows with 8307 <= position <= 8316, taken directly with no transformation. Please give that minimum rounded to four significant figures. 11.27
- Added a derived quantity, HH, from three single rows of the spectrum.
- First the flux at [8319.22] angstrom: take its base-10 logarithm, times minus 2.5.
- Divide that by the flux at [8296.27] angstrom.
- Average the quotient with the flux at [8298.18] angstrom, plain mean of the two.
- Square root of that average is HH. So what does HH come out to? 2.35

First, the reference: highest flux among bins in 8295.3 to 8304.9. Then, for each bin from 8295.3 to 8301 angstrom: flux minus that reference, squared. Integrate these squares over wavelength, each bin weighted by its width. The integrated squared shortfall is 0.3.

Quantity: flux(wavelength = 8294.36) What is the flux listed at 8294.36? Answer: 11.35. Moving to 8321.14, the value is 10.95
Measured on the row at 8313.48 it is 11.36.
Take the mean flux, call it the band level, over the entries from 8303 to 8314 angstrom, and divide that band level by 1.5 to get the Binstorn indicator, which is 7.67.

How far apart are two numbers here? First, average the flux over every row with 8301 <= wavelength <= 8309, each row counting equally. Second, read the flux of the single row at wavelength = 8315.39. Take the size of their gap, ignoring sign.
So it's 0.25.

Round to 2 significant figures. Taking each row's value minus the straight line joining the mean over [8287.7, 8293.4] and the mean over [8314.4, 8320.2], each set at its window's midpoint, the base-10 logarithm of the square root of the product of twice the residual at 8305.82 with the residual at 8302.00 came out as -0.56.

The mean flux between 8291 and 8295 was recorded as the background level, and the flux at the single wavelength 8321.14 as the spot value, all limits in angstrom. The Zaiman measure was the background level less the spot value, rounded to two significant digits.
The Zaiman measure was 0.42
